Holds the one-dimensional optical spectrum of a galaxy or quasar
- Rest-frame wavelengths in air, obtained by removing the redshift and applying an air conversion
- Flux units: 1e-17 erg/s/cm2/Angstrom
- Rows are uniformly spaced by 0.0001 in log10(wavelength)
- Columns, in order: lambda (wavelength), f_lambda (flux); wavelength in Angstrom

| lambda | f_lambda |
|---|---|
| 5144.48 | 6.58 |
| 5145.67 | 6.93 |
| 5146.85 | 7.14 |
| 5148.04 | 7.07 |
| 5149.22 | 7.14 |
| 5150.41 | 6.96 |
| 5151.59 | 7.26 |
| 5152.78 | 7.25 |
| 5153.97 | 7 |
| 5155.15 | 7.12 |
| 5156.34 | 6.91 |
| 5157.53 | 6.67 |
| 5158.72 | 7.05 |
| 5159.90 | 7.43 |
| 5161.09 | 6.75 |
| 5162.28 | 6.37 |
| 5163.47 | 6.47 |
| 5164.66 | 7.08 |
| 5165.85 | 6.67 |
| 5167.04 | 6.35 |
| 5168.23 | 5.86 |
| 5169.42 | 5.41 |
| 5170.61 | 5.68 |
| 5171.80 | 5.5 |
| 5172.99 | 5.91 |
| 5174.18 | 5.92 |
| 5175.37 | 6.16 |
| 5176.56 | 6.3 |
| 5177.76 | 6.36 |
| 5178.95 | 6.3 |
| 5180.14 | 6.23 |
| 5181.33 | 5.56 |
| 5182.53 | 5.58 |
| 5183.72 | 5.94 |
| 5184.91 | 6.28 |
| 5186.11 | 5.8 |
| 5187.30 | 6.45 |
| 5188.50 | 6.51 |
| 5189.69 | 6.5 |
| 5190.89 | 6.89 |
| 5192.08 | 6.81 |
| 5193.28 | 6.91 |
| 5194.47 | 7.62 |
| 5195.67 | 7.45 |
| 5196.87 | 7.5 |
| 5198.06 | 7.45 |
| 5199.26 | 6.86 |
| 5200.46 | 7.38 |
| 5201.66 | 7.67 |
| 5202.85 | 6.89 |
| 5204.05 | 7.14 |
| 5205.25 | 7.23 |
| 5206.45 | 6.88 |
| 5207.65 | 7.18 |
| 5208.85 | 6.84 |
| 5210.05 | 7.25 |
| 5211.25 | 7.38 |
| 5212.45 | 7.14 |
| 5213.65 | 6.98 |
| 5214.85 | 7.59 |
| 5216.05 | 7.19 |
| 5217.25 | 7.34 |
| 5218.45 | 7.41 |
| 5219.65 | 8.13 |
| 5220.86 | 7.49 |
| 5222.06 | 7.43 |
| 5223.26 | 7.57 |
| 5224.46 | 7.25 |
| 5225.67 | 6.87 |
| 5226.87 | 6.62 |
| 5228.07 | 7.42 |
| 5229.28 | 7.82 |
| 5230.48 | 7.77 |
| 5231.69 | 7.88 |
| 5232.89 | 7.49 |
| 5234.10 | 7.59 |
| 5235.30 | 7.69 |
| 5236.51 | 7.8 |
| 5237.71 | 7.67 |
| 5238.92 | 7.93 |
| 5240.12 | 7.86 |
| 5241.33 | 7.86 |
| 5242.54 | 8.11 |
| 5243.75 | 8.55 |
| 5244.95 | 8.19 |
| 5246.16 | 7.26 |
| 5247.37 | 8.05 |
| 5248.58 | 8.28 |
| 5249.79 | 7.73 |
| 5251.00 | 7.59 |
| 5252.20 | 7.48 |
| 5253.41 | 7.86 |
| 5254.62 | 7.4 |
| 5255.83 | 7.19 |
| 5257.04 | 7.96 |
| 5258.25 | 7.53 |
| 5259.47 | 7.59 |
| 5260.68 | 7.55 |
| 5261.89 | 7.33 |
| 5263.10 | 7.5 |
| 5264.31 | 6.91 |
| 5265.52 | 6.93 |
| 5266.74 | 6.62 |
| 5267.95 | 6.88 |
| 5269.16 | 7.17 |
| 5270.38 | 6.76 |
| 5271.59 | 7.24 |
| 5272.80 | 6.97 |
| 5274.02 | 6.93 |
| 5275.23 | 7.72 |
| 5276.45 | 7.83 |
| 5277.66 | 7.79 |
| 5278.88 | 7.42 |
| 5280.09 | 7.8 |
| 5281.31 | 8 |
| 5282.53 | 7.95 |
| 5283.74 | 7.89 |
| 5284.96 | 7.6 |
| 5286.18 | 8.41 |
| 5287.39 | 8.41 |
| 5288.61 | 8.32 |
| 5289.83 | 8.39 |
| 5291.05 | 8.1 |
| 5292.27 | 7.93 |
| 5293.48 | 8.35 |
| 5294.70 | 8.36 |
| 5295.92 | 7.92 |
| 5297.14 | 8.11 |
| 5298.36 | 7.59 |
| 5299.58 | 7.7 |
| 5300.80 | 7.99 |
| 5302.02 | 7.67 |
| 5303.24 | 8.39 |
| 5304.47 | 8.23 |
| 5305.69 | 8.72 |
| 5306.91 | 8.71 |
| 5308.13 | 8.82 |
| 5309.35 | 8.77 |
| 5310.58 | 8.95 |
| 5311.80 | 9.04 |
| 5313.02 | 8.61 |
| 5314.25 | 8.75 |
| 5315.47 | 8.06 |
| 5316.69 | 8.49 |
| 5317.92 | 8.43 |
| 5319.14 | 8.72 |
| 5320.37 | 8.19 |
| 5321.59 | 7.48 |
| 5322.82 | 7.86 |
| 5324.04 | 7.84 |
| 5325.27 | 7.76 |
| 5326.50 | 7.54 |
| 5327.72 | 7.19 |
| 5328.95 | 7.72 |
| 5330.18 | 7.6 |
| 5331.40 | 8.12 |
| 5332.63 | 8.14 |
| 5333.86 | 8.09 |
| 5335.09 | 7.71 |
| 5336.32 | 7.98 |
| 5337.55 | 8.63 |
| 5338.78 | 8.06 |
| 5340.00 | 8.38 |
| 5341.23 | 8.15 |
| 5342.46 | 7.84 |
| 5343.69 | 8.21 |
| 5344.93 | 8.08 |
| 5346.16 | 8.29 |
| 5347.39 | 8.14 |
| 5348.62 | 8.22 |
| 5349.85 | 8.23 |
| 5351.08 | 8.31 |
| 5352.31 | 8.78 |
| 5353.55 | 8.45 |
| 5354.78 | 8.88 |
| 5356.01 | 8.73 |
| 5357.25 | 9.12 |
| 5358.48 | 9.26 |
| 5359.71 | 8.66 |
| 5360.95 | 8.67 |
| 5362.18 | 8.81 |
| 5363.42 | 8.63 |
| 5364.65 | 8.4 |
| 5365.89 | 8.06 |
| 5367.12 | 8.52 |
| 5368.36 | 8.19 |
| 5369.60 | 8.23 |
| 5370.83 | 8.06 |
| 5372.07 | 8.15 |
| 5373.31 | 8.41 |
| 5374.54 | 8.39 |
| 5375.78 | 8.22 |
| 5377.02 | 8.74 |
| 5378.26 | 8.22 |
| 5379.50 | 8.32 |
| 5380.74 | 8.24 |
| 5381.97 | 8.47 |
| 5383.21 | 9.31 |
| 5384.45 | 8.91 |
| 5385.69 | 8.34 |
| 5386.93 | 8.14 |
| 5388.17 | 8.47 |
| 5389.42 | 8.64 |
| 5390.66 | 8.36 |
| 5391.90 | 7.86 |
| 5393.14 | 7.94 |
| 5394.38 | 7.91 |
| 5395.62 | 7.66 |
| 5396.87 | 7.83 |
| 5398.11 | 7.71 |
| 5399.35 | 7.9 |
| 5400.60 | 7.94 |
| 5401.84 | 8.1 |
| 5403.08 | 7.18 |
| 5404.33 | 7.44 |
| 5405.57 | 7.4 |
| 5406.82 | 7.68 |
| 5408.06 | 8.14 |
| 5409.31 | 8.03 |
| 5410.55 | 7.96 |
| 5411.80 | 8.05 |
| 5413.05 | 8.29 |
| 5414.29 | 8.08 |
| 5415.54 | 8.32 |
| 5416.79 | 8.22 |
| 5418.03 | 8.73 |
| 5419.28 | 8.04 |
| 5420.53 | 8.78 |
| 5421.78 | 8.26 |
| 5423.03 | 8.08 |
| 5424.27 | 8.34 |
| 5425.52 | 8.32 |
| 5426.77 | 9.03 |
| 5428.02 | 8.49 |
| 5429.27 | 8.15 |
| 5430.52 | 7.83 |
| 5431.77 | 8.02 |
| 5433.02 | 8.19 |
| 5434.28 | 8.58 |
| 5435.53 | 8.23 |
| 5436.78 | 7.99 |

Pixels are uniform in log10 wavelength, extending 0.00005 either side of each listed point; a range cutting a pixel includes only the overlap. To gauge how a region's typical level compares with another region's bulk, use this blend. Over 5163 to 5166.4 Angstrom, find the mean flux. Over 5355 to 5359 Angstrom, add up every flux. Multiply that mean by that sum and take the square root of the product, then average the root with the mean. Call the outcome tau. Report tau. 10.1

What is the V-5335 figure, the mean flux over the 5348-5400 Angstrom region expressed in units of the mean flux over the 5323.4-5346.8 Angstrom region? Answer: 1.05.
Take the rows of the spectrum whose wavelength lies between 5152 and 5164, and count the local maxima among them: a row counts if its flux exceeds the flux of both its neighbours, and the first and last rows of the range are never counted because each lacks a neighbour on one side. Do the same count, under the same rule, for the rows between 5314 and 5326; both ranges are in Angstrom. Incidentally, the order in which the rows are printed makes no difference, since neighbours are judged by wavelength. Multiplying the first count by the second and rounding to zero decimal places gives 6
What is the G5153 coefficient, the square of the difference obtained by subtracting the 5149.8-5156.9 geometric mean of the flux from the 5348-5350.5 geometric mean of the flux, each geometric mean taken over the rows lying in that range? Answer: 1.3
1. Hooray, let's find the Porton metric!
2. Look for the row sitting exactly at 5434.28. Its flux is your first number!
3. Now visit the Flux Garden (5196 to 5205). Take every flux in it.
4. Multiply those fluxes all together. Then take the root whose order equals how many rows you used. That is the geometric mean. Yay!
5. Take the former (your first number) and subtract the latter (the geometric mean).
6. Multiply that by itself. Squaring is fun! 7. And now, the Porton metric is 1.7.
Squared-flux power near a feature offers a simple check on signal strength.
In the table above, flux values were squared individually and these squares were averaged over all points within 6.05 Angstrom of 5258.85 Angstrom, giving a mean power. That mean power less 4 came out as 52.1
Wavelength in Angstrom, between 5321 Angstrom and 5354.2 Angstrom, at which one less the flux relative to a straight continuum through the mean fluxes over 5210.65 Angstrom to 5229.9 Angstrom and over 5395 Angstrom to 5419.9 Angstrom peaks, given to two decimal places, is 5327.72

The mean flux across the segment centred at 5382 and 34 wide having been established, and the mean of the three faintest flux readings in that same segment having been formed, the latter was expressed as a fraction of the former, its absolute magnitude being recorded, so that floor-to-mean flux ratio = 0.935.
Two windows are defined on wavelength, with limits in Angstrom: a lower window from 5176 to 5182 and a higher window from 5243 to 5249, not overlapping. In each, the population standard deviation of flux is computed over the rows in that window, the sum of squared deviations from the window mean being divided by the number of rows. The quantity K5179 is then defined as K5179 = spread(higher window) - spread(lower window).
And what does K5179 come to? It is 0.14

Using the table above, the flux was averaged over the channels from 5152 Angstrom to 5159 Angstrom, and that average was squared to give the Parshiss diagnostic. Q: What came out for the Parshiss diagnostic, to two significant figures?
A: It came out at 49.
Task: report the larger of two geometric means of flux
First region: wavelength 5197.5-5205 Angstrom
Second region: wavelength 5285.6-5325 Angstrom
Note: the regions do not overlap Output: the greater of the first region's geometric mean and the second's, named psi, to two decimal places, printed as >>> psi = 8.28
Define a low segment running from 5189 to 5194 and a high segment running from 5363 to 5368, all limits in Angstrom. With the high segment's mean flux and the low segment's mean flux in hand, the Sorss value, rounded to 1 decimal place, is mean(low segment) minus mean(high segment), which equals -1.6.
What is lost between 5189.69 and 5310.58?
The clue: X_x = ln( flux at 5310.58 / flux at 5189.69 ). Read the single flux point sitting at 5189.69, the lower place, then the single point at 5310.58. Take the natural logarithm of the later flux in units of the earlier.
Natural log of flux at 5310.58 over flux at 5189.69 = 0.32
